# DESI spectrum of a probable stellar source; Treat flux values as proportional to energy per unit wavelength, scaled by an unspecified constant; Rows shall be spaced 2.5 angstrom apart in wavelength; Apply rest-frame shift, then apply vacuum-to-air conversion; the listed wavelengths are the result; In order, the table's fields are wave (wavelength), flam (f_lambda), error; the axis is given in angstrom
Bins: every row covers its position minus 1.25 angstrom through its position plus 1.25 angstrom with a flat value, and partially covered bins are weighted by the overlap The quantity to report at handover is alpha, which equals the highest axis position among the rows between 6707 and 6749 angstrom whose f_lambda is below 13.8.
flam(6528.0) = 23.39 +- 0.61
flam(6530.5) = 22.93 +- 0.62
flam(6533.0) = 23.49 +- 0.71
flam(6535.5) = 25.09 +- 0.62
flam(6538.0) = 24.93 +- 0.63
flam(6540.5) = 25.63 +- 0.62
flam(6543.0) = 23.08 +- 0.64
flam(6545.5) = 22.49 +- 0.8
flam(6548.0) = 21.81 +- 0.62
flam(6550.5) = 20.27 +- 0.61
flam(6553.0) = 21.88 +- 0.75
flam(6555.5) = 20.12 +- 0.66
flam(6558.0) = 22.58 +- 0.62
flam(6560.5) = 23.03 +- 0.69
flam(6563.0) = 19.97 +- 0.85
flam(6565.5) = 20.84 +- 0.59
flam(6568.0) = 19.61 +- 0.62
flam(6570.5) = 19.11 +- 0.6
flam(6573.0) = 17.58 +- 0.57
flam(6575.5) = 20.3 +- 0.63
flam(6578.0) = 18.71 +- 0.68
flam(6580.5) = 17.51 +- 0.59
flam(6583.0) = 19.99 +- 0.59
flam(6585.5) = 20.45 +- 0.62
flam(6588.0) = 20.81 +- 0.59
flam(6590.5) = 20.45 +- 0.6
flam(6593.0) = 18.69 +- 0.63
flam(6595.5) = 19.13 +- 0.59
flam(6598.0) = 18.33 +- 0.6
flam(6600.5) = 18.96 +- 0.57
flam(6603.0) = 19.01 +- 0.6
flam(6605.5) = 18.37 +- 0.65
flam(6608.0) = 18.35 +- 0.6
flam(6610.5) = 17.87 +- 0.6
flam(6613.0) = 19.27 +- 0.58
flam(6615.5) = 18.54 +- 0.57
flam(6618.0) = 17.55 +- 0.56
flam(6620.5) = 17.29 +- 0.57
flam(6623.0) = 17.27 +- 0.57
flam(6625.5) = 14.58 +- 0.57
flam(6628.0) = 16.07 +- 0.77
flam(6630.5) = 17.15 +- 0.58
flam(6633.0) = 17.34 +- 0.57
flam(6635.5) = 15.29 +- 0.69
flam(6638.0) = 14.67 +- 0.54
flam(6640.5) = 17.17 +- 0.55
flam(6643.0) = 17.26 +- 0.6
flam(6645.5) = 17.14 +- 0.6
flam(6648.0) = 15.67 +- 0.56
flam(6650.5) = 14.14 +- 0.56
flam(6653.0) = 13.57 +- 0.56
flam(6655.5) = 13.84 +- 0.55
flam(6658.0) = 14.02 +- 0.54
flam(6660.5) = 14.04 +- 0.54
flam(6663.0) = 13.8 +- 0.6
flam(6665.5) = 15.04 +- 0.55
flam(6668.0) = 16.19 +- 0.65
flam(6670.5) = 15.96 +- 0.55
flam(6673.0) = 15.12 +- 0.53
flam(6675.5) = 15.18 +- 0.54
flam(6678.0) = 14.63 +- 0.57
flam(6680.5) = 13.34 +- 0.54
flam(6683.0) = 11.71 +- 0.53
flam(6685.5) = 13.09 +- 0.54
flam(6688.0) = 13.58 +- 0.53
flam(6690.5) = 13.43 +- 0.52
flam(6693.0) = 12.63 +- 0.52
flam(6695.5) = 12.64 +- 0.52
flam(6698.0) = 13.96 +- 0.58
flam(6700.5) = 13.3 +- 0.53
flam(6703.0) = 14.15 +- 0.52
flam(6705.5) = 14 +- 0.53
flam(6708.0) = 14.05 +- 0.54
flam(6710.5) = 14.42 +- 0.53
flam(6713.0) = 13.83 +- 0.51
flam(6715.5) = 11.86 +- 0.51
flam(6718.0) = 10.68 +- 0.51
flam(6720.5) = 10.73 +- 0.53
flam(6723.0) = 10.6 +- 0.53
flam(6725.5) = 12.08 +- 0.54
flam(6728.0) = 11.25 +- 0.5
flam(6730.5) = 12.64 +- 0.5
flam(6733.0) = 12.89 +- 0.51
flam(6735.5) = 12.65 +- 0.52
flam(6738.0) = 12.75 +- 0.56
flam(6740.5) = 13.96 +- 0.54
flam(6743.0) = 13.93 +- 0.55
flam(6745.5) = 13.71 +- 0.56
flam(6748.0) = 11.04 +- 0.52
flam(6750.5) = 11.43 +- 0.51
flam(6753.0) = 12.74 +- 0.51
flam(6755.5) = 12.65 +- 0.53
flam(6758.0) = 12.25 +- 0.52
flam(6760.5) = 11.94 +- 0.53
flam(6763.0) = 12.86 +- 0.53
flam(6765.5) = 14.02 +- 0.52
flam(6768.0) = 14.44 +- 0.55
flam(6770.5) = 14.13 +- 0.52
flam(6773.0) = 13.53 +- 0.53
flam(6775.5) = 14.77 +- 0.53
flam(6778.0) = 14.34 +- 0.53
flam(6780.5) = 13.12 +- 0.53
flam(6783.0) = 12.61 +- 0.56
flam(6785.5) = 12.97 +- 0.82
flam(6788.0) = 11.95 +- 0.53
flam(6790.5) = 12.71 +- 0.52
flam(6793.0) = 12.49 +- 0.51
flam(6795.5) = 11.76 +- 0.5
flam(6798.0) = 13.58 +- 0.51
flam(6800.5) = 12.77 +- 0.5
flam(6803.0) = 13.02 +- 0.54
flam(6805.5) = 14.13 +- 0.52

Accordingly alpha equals 6748.0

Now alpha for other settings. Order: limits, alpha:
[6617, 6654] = 6653.0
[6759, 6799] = 6798.0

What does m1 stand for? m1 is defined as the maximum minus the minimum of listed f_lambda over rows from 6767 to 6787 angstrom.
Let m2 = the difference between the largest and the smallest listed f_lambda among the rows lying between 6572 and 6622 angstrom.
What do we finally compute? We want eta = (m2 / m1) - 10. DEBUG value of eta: -8.37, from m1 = 2.2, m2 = 3.52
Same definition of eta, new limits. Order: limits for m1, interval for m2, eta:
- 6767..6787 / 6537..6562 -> -7.45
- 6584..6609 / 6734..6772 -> -8.63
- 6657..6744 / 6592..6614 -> -9.75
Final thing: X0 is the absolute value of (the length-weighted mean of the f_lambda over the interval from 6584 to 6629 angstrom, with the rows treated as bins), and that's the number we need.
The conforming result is 18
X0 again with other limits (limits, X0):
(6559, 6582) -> 20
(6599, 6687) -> 16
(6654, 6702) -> 14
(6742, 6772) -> 13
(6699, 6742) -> 13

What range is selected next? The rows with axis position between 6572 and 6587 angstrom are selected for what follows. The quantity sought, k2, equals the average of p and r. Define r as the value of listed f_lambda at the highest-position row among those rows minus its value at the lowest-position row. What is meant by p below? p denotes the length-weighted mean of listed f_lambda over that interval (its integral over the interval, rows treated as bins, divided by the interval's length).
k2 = 11.0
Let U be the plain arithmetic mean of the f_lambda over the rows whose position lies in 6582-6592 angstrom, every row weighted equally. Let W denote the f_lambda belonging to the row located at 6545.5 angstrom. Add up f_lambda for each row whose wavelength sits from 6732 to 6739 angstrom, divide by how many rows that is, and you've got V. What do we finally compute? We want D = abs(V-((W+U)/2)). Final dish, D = 8.7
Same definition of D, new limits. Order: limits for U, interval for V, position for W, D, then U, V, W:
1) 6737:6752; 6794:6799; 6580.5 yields 2.5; 12.8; 13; 17.51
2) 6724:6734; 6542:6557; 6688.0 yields 8.7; 12.2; 22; 13.58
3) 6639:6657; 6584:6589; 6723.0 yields 7.6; 15.5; 21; 10.6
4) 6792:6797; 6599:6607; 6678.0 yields 5.4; 12.1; 19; 14.63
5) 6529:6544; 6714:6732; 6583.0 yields 10.7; 24.2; 11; 19.99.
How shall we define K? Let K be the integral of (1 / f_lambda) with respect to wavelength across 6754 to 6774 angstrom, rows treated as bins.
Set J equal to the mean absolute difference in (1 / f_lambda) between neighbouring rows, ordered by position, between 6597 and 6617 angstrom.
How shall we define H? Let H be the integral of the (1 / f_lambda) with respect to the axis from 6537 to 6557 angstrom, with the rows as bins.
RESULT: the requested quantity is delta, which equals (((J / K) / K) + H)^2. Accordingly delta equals 0.8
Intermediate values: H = 0.89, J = 0.0016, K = 1.5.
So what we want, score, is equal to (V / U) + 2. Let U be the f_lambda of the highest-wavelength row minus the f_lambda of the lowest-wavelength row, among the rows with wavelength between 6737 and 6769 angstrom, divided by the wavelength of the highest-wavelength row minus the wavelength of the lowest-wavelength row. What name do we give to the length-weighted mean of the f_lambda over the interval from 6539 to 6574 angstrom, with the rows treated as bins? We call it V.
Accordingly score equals 381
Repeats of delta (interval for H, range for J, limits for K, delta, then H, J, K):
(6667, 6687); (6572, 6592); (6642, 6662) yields 2.0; 1.41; 0.0036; 1.4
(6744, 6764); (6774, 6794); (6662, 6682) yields 2.7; 1.63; 0.0038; 1.3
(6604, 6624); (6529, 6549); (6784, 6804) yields 1.2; 1.11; 0.0017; 1.6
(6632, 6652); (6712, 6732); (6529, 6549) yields 1.6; 1.25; 0.0072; 0.8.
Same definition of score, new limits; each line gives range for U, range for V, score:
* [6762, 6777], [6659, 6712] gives 94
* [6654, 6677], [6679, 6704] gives 199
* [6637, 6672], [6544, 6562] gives 550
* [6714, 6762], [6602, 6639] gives 9703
